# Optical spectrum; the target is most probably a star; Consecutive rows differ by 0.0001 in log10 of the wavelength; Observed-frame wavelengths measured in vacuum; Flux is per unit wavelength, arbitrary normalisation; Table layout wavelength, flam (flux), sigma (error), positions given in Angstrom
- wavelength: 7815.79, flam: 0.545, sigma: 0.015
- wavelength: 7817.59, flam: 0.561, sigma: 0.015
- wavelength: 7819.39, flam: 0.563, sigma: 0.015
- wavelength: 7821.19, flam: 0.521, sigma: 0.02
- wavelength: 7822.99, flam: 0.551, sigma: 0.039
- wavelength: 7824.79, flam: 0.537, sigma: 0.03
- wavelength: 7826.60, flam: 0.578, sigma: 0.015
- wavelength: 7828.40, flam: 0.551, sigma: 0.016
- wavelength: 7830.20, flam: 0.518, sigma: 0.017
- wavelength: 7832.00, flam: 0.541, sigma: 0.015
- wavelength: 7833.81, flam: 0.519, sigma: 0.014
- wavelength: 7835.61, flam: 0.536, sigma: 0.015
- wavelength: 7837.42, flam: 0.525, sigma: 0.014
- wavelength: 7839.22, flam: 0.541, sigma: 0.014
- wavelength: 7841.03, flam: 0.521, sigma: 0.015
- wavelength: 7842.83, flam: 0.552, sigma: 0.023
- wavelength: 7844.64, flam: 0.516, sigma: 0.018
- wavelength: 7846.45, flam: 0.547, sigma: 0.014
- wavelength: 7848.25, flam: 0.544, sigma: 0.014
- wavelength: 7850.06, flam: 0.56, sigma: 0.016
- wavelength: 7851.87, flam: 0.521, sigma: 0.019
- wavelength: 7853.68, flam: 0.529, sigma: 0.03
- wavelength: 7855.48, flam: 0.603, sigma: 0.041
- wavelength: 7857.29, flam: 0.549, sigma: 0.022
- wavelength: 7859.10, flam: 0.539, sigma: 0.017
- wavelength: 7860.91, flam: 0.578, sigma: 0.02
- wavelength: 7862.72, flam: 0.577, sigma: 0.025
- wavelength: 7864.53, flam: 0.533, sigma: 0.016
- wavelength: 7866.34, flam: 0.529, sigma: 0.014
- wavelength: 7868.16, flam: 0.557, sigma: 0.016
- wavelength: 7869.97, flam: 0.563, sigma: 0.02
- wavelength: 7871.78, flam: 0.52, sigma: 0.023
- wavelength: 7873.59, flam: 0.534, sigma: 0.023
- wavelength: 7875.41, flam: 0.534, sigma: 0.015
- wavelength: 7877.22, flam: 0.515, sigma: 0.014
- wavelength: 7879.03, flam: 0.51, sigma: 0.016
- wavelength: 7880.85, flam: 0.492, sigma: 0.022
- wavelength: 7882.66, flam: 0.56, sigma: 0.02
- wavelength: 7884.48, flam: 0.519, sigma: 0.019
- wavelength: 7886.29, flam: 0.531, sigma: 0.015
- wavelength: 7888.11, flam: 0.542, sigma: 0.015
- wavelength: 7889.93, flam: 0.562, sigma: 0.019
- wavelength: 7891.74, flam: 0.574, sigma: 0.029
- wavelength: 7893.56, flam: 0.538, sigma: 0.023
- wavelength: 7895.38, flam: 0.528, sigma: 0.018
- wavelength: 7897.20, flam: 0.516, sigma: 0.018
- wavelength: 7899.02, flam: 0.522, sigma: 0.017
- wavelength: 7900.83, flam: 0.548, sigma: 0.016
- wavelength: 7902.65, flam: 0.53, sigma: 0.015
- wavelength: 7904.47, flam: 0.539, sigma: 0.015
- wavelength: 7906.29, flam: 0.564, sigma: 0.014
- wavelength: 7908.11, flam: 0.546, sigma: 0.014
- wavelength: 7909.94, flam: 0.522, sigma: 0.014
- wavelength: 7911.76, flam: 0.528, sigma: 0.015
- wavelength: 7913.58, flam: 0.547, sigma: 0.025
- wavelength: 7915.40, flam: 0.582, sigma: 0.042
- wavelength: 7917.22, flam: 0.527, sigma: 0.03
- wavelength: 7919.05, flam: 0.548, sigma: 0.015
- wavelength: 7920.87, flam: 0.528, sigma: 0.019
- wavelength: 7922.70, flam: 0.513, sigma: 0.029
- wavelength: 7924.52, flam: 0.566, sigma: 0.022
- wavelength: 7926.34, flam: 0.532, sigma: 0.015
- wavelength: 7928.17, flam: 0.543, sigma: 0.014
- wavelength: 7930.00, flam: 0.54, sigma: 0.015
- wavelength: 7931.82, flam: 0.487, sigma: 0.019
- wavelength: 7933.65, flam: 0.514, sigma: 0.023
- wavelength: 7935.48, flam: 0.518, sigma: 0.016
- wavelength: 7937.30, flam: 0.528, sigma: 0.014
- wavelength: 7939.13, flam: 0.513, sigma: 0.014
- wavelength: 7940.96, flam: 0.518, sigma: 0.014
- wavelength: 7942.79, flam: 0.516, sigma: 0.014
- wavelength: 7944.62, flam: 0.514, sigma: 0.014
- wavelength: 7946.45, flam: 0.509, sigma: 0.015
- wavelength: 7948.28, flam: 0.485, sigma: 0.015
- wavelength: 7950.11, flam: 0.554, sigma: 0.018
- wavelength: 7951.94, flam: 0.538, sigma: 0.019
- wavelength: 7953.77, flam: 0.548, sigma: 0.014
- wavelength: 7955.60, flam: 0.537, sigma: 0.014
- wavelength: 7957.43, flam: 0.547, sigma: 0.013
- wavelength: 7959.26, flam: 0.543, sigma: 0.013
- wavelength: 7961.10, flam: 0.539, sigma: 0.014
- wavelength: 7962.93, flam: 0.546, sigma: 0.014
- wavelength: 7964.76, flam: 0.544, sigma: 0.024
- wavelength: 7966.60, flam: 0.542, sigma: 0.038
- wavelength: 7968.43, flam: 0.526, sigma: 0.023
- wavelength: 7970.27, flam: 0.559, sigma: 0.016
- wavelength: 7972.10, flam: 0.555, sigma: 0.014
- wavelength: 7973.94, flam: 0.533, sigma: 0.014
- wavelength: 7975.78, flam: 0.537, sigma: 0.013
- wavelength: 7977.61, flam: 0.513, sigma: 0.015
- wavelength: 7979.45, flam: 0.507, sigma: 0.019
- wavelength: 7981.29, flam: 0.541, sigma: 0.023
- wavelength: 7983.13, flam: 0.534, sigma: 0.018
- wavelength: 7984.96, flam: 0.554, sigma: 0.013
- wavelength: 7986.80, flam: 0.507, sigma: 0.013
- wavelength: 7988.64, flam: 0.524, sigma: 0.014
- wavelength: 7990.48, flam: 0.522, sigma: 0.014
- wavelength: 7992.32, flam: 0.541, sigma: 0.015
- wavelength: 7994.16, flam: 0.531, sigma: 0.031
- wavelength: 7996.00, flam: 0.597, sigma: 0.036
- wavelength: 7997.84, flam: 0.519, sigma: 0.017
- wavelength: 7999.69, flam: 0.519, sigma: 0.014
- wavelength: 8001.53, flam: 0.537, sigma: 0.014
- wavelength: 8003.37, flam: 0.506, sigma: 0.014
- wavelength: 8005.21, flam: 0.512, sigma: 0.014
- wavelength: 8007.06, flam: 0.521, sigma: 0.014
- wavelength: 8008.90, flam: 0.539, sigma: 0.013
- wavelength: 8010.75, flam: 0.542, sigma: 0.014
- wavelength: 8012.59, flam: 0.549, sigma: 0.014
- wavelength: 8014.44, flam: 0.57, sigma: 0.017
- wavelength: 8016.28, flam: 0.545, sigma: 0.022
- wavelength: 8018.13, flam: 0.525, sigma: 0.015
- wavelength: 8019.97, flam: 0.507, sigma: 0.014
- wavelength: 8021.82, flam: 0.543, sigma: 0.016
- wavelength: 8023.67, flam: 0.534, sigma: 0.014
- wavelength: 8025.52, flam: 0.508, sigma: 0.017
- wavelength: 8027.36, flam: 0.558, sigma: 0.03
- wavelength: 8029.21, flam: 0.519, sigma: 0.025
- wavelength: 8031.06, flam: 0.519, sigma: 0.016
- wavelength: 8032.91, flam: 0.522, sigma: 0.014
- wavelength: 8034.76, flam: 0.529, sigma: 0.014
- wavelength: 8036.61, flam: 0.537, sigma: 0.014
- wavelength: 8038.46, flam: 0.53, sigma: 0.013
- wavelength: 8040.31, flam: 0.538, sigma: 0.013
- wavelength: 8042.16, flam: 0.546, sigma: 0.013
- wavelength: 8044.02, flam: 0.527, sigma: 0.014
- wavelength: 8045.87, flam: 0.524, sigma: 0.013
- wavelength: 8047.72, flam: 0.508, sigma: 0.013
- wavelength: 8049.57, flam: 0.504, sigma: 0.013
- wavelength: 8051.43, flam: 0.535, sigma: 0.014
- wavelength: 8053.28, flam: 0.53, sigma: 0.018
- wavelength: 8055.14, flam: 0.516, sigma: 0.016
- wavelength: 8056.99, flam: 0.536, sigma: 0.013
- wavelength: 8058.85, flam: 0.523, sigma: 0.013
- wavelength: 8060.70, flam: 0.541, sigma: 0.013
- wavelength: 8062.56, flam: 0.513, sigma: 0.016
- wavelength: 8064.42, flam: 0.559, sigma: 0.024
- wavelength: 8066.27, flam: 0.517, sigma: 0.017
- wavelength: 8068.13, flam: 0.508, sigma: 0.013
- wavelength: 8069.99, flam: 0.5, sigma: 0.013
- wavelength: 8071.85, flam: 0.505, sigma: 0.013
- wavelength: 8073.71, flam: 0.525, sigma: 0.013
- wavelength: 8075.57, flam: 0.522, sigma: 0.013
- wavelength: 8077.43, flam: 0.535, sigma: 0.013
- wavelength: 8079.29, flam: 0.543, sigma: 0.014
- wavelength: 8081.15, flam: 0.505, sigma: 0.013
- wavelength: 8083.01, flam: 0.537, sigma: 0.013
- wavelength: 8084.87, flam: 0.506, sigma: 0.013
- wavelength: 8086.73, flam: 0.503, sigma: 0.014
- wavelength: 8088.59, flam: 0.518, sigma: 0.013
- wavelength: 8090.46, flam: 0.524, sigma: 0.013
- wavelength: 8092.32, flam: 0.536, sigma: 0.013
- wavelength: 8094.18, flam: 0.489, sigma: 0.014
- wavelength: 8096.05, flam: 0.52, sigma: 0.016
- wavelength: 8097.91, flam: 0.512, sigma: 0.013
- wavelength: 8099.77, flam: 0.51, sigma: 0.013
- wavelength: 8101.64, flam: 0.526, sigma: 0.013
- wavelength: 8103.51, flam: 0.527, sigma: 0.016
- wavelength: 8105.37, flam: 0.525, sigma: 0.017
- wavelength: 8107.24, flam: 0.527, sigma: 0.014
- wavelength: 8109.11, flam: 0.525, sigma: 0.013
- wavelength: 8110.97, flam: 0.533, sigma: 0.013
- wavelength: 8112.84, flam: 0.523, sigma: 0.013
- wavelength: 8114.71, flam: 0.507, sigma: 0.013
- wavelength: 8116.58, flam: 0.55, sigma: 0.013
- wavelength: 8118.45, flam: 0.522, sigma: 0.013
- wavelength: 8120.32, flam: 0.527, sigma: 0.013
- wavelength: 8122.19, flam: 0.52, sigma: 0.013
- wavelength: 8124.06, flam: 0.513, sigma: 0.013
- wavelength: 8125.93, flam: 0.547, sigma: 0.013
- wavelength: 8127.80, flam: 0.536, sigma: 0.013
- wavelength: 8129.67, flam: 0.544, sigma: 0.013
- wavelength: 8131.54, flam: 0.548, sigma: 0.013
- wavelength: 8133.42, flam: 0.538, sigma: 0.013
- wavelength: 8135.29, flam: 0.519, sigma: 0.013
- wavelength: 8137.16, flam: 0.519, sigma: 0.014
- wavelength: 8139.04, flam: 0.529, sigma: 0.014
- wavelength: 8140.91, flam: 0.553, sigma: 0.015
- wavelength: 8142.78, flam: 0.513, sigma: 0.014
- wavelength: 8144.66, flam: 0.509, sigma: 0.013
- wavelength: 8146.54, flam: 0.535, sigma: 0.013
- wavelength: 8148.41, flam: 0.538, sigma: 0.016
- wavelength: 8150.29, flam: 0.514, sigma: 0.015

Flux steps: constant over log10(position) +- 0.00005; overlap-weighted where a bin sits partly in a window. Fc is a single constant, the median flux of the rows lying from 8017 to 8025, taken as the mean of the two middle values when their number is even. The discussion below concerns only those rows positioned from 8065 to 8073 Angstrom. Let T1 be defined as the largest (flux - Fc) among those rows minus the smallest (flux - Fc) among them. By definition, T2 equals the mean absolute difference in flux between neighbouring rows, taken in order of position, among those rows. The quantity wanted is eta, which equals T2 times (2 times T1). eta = 0.0002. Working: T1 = 0.017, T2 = 0.007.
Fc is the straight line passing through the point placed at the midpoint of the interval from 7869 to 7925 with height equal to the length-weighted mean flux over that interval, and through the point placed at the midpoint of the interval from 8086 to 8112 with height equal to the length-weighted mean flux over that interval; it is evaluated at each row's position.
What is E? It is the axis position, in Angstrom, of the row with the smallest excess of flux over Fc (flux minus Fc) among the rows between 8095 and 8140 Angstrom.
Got 8114.71 Angstrom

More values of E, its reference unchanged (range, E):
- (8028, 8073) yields 8069.99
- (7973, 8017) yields 7979.45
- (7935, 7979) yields 7948.28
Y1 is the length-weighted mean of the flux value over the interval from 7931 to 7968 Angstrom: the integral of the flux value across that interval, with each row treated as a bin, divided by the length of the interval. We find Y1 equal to 0.527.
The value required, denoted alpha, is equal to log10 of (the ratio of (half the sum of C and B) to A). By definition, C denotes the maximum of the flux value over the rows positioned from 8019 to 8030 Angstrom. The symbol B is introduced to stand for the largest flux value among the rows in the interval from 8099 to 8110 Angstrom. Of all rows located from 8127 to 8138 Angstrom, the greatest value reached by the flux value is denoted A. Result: -0.004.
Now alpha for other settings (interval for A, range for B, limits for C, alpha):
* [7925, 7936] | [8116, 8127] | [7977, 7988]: 0.007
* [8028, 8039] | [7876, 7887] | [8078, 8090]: 0.012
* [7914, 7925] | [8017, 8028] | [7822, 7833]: -0.011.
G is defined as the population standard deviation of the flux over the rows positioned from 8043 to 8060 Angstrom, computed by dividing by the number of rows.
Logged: 0.0106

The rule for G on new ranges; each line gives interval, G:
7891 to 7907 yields 0.0181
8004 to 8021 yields 0.0188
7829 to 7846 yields 0.0122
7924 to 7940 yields 0.0211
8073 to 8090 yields 0.0140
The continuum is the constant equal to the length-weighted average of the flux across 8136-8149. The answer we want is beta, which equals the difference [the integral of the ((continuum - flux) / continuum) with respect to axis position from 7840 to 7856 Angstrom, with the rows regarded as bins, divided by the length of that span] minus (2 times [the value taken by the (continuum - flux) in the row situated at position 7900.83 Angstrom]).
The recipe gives 0.01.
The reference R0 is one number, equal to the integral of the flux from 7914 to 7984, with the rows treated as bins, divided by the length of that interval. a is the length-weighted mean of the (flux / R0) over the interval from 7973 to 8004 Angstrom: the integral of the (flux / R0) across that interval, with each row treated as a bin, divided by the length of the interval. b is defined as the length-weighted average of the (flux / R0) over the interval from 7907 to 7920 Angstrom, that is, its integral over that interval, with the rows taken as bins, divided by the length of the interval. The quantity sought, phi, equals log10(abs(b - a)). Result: -1.64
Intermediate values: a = 1.00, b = 1.02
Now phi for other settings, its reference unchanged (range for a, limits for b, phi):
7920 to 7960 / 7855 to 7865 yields -1.17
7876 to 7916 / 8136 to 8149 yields -1.77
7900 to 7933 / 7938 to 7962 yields -1.71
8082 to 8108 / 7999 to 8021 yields -1.62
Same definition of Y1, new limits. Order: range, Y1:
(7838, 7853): 0.537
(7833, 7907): 0.539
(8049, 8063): 0.525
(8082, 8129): 0.523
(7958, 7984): 0.537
